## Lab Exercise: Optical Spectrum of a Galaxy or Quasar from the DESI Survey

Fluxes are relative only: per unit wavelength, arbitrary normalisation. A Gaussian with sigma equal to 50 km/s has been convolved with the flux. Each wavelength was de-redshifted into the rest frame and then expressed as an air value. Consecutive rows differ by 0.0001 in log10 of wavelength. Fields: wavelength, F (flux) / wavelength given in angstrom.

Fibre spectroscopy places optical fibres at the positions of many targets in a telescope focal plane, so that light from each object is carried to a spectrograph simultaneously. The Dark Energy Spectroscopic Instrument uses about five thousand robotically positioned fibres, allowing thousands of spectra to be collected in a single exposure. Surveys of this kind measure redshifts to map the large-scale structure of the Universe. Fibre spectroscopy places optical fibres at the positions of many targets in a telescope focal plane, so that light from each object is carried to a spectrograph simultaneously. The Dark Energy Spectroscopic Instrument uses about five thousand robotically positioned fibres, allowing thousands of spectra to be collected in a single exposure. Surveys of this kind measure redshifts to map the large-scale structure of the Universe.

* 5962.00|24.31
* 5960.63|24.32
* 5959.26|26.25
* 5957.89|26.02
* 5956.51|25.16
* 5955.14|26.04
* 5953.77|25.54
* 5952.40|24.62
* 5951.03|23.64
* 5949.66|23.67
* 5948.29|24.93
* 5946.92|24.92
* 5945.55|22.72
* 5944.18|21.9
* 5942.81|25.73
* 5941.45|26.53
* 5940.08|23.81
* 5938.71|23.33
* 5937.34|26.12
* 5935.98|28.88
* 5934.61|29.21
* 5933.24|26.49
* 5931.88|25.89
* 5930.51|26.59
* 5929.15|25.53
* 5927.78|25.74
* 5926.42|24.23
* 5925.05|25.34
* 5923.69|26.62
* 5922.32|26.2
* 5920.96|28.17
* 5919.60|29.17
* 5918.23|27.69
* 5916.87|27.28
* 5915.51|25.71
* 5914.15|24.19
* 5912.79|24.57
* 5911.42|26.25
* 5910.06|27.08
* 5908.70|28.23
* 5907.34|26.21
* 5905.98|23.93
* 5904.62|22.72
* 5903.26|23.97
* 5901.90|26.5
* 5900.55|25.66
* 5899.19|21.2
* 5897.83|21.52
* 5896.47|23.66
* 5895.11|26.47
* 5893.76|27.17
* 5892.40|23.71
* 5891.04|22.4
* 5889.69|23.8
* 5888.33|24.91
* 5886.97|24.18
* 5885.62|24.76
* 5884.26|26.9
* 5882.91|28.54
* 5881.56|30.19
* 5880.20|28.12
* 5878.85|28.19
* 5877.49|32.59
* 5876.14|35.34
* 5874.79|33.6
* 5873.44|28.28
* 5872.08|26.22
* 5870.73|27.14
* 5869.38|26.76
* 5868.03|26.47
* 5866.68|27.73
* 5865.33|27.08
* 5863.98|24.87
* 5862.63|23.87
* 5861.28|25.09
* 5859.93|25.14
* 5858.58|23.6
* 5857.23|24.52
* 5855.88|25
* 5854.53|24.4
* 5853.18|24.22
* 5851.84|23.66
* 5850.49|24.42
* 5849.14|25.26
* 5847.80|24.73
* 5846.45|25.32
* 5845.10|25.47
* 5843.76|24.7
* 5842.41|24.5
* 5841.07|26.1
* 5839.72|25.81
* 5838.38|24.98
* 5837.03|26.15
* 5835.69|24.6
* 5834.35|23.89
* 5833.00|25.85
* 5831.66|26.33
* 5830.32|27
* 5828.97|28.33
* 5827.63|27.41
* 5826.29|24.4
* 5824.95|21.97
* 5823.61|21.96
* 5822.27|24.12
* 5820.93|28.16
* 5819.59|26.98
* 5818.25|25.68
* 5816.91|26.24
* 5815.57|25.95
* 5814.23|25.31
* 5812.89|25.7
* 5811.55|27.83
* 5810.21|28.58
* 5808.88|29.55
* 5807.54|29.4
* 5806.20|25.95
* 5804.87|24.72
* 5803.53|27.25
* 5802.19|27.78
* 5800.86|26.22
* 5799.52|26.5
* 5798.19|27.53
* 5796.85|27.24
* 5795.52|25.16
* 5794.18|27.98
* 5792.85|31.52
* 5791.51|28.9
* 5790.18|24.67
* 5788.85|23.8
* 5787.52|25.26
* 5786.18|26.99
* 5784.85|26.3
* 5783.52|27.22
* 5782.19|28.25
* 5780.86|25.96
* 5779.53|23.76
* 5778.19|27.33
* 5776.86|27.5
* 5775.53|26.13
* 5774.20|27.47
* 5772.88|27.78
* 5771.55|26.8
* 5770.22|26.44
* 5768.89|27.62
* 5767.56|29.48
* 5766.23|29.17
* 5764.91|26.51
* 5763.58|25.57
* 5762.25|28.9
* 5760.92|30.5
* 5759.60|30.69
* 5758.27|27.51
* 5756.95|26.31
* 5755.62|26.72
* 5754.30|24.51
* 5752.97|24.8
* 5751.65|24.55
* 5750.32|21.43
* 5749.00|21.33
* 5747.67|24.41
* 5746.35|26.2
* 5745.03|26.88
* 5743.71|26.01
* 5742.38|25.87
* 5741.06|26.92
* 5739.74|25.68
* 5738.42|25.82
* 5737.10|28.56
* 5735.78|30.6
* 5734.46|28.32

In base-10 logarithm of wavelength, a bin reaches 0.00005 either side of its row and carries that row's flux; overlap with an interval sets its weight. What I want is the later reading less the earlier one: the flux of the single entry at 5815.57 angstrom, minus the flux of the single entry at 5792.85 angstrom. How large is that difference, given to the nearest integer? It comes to -6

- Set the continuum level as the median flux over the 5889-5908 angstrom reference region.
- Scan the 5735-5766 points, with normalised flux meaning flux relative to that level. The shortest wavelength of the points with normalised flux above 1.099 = 5735.78 angstrom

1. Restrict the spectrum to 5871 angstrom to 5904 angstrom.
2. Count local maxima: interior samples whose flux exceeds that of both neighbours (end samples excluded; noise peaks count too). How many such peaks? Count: 5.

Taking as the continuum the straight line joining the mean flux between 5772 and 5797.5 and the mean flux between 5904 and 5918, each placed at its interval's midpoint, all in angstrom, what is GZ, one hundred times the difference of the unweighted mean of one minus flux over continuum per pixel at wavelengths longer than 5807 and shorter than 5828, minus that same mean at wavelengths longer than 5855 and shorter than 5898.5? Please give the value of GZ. 3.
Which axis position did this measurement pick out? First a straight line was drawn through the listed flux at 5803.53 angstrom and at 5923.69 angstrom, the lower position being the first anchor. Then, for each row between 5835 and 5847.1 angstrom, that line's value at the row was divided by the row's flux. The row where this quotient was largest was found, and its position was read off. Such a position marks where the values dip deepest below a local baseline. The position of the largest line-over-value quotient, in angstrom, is 5842.41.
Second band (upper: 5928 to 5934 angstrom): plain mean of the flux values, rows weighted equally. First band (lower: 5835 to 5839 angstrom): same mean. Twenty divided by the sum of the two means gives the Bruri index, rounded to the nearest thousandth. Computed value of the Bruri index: 0.389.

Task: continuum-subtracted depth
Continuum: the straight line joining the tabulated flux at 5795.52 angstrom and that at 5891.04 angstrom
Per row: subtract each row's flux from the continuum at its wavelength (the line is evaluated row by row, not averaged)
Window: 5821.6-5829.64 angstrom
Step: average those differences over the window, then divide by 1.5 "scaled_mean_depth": -0.3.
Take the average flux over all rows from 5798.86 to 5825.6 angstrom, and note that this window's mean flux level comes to 26.3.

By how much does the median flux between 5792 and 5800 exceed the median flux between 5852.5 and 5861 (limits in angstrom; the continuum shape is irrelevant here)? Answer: 2.9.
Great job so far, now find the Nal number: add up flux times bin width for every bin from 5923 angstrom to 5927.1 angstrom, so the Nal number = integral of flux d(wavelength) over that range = 104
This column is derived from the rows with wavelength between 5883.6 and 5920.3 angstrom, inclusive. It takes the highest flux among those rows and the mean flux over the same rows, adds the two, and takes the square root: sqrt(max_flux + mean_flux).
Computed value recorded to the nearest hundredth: 7.37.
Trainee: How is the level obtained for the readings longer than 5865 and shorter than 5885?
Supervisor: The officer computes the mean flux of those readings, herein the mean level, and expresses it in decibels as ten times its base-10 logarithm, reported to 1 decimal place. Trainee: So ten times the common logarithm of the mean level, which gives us 14.6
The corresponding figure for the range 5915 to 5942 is 14.2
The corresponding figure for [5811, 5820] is 14.2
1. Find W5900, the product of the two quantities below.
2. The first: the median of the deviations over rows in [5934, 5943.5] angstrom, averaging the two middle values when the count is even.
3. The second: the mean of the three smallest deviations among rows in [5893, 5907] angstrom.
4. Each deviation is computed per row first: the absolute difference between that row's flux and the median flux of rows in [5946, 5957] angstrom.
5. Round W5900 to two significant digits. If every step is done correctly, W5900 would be 1.4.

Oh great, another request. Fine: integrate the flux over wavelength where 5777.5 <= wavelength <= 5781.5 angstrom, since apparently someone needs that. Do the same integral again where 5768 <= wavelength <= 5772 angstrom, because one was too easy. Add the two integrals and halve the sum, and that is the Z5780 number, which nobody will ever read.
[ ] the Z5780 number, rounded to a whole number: 105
